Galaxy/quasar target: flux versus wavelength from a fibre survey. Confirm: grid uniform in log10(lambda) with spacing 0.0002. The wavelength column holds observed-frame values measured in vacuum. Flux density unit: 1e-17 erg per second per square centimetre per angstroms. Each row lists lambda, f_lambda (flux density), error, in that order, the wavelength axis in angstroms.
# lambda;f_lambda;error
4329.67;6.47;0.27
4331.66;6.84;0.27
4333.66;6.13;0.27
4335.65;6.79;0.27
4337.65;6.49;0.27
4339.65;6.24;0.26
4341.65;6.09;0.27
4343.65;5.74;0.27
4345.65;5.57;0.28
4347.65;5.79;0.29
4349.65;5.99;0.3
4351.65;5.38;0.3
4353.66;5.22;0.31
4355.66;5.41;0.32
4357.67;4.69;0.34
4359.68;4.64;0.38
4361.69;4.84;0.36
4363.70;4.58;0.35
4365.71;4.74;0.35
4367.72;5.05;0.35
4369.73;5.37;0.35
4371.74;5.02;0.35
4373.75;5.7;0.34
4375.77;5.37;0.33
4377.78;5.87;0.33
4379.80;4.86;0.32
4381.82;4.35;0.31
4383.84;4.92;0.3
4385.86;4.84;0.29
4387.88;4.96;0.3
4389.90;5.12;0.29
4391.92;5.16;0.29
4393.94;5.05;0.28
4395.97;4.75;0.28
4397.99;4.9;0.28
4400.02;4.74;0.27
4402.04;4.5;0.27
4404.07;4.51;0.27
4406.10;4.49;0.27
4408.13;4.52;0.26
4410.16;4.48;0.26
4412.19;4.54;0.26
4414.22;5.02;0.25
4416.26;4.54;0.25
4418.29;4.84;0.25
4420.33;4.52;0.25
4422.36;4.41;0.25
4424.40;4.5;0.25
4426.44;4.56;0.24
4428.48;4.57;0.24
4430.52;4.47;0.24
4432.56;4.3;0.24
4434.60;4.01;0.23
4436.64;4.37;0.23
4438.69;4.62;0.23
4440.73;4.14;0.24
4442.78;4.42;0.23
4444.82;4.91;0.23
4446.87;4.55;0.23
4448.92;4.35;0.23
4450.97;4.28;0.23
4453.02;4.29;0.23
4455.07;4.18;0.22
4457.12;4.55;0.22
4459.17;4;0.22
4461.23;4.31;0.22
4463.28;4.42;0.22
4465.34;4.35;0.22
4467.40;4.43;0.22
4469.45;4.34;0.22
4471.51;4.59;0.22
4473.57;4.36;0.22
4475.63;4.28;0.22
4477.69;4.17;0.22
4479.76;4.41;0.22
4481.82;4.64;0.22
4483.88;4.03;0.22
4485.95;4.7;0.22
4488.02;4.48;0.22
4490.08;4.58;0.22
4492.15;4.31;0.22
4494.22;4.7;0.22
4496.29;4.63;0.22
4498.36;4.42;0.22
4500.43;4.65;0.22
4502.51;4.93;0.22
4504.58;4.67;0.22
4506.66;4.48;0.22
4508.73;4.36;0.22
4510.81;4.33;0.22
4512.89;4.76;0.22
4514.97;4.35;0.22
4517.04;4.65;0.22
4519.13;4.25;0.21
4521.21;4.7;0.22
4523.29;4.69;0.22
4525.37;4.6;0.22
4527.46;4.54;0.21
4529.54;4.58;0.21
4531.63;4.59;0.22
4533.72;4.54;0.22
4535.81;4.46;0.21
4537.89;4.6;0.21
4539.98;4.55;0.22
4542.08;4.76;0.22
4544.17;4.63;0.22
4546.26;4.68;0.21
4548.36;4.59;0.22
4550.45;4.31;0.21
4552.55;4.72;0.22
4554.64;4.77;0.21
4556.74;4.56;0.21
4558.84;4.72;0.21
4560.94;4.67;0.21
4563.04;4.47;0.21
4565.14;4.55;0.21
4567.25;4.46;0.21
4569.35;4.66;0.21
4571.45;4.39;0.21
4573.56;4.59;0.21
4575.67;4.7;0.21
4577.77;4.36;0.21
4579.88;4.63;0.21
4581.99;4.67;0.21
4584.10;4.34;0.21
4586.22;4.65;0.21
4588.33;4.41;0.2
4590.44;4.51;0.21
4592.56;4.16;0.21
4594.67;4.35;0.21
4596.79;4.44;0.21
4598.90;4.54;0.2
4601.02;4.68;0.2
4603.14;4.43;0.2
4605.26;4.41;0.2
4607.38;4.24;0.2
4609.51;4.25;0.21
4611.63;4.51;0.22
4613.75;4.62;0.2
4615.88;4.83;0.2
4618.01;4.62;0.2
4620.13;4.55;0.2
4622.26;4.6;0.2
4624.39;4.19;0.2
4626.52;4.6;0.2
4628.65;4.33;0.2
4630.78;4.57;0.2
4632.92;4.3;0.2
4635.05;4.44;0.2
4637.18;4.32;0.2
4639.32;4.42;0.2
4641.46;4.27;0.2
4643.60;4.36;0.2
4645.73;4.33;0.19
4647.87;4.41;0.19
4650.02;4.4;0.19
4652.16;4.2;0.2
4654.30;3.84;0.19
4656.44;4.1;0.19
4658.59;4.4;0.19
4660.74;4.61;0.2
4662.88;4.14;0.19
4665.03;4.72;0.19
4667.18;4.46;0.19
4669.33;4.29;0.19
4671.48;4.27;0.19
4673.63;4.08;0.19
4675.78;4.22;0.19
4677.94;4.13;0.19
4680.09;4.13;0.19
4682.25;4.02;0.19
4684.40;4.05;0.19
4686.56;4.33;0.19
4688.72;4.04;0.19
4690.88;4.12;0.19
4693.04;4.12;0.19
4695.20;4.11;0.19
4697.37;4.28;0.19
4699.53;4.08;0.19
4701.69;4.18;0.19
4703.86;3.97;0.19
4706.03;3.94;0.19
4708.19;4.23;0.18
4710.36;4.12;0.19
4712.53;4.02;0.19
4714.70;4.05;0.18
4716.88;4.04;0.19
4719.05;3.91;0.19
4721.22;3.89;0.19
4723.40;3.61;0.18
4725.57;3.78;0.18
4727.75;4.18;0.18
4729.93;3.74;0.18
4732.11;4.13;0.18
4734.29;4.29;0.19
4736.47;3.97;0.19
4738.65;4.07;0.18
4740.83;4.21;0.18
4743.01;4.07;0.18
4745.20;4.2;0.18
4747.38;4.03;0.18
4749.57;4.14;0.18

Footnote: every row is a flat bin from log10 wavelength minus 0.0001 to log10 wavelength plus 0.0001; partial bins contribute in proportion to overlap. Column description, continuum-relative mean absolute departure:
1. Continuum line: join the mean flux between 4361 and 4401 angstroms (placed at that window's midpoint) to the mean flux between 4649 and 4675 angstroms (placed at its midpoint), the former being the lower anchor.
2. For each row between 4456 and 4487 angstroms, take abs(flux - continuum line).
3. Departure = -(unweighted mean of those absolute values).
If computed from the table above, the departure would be -0.41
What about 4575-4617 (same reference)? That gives -0.15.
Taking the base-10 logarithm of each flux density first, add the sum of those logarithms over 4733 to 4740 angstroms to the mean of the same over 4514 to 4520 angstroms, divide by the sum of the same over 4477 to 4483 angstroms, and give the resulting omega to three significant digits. 1.29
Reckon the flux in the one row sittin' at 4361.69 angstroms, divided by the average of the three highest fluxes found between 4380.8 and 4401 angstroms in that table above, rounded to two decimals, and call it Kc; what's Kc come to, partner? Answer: 0.95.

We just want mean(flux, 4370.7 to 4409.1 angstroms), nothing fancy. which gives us 4.93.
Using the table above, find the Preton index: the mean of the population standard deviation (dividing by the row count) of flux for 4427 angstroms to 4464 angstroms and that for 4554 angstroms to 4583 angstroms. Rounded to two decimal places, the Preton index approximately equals 0.17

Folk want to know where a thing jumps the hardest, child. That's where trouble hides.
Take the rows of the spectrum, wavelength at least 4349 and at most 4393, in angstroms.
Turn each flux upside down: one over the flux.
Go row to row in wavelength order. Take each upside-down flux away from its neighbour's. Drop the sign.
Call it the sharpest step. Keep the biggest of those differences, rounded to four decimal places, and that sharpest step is 0.0354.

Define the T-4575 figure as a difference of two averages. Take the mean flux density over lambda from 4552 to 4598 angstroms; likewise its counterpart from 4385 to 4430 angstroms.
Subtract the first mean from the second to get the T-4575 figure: 0.17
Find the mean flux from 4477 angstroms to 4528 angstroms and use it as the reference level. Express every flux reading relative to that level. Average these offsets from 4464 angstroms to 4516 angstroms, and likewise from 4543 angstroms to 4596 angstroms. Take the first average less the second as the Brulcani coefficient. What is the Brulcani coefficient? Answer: -0.06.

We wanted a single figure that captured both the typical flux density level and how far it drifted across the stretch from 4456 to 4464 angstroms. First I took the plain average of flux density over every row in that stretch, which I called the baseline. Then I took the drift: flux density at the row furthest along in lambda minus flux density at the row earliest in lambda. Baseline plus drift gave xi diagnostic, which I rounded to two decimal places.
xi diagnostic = 4.19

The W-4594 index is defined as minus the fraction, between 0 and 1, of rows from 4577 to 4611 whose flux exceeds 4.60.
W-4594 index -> -0.25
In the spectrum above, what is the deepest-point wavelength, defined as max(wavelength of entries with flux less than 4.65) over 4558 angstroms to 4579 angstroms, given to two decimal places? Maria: 4577.77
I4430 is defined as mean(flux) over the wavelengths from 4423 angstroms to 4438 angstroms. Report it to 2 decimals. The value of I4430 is 4.40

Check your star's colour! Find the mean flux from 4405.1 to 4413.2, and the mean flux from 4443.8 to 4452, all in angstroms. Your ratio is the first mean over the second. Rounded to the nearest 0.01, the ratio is 1.00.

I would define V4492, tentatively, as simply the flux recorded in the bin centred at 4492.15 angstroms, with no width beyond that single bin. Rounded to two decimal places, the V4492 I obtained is 4.31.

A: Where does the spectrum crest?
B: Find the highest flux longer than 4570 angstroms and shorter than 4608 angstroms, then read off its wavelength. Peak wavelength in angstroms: 4575.67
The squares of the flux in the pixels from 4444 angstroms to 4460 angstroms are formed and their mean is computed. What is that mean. 19.3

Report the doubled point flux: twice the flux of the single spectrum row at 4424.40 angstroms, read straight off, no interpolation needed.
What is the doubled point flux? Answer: 9.0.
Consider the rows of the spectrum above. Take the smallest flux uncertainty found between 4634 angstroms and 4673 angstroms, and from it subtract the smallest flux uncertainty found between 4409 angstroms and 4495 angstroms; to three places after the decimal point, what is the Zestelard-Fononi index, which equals -0.030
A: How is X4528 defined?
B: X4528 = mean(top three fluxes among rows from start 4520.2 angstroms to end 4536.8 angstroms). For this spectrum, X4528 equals 4.66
